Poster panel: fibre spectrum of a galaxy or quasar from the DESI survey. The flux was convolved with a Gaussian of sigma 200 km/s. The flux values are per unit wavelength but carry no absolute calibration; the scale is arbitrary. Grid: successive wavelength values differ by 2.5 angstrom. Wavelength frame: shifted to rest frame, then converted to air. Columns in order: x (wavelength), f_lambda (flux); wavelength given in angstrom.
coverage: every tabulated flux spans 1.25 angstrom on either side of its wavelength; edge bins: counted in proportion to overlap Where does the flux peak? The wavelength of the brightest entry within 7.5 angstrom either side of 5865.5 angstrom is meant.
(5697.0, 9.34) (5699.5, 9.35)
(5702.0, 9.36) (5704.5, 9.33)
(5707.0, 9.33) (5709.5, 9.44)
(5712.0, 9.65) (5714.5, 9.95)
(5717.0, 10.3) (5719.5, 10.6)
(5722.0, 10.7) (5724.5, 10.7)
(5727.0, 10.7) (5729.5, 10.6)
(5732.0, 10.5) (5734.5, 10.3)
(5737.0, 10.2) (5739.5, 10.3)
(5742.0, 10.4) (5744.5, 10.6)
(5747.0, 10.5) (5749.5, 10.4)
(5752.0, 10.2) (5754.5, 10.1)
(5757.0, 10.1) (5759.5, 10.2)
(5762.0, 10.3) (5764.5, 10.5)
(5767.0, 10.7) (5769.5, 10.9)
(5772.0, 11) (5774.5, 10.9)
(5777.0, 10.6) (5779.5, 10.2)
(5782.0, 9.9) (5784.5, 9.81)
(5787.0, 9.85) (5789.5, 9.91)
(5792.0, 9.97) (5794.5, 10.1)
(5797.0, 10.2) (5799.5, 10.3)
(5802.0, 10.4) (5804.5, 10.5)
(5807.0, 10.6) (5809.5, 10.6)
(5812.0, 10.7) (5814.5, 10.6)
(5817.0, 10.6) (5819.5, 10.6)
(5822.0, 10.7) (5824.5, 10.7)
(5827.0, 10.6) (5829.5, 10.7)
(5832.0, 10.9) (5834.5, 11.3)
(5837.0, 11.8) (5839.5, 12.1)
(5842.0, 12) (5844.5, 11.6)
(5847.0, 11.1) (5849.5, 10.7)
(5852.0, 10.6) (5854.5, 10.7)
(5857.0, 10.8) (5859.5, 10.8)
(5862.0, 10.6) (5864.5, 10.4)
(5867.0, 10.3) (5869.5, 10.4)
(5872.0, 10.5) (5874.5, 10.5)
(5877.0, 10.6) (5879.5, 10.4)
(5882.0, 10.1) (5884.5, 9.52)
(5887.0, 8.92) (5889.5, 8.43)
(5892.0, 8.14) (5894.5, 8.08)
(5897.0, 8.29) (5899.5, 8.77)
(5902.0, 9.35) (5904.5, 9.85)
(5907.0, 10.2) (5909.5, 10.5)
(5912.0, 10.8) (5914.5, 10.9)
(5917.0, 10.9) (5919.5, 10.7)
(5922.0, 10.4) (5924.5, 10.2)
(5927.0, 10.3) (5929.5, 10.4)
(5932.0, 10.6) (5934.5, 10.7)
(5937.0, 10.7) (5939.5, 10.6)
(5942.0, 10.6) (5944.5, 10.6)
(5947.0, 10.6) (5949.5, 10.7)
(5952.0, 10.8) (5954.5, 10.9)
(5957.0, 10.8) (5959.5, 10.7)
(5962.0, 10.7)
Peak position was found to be 5859.5 angstrom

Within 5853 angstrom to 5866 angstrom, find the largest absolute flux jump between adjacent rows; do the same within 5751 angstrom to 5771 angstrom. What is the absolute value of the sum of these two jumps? 0.4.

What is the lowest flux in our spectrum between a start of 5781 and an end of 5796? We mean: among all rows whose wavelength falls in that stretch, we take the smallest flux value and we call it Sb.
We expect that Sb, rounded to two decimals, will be 9.81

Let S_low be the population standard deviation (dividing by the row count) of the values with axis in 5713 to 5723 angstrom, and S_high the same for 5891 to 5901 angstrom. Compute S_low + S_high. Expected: 0.56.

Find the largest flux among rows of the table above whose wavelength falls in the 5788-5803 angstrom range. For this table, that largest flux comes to 10.4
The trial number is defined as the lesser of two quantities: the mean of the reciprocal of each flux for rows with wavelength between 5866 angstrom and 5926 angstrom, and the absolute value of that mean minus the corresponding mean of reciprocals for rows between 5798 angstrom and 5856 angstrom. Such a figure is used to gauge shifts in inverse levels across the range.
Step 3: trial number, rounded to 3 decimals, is 0.010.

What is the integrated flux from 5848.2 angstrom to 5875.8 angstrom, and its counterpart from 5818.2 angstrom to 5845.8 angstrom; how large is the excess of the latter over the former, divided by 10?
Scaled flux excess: 1.7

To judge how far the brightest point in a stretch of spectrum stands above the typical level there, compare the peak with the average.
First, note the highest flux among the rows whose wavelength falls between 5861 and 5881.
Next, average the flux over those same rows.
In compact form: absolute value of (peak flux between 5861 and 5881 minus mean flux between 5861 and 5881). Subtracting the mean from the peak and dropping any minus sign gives 0.14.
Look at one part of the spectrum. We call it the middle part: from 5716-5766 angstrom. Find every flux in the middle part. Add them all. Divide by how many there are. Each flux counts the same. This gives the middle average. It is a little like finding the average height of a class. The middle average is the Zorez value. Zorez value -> 10.4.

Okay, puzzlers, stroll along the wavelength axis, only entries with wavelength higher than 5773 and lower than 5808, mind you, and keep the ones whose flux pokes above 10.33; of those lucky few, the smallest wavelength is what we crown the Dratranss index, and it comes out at 5774.5 angstrom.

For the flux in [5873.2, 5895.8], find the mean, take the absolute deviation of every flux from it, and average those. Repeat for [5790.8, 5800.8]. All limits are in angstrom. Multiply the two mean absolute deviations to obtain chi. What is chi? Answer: 0.10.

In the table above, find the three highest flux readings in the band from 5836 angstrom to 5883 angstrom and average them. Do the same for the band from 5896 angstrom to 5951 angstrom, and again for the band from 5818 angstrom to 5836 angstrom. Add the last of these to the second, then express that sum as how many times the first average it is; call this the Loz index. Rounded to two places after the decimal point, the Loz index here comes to 1.82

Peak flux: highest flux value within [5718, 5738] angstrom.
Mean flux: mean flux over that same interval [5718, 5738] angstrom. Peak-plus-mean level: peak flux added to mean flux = 21.2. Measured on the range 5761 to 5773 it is 21.7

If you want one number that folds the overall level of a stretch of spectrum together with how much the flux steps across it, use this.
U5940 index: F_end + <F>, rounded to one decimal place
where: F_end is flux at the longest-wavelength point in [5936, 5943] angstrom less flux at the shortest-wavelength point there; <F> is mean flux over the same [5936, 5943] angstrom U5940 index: 10.5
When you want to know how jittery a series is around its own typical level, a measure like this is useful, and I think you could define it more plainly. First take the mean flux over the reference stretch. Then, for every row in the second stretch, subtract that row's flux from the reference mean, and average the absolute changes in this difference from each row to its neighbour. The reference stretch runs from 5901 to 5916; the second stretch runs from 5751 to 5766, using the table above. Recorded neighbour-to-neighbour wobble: 0.10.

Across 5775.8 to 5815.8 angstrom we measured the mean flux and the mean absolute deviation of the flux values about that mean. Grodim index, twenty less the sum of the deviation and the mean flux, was 9.46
